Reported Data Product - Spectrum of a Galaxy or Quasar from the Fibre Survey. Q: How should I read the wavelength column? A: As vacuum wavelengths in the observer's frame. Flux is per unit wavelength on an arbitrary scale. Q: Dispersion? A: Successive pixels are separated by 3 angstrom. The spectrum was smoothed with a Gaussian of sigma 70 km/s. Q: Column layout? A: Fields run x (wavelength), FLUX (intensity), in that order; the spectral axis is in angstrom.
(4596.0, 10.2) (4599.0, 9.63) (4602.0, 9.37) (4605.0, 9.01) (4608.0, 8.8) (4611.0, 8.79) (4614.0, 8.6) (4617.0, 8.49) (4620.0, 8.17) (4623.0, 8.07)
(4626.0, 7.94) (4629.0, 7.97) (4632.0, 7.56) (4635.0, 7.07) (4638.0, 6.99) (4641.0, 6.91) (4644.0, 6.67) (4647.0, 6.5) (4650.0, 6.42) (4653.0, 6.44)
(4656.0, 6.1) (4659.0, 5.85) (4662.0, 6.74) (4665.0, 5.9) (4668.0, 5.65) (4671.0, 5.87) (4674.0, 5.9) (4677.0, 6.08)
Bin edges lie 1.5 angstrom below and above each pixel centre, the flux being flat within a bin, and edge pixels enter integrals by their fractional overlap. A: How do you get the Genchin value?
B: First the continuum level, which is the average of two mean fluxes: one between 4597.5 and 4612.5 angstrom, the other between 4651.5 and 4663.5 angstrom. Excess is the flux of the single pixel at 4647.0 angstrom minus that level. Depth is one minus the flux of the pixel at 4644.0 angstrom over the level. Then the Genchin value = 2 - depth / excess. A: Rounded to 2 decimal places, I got 2.11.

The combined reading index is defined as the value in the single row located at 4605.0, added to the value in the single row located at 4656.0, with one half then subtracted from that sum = 14.6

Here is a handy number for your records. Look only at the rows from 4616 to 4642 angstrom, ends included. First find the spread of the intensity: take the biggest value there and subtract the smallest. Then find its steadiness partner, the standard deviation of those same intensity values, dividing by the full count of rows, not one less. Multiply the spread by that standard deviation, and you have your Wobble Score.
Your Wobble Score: 0.9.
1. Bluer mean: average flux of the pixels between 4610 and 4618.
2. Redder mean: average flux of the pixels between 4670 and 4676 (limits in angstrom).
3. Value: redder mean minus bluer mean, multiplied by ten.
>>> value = -27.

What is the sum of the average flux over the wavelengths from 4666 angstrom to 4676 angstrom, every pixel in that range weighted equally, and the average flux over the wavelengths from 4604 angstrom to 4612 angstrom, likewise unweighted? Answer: 14.7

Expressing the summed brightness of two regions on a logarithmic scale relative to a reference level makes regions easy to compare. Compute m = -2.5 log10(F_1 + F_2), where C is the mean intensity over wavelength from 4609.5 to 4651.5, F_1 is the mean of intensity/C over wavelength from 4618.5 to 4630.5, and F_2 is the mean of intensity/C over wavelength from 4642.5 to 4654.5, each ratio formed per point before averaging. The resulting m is -0.71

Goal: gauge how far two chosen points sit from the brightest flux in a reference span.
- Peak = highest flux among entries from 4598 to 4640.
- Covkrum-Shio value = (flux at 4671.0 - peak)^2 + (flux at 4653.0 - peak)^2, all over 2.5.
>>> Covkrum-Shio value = 10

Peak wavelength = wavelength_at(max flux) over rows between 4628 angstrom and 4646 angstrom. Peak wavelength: 4629.0 angstrom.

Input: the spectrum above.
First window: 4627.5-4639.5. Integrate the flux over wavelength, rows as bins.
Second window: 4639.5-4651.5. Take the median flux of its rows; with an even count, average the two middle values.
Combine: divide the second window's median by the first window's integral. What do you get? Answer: 0.074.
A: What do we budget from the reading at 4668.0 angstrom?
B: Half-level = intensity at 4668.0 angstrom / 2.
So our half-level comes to 2.8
